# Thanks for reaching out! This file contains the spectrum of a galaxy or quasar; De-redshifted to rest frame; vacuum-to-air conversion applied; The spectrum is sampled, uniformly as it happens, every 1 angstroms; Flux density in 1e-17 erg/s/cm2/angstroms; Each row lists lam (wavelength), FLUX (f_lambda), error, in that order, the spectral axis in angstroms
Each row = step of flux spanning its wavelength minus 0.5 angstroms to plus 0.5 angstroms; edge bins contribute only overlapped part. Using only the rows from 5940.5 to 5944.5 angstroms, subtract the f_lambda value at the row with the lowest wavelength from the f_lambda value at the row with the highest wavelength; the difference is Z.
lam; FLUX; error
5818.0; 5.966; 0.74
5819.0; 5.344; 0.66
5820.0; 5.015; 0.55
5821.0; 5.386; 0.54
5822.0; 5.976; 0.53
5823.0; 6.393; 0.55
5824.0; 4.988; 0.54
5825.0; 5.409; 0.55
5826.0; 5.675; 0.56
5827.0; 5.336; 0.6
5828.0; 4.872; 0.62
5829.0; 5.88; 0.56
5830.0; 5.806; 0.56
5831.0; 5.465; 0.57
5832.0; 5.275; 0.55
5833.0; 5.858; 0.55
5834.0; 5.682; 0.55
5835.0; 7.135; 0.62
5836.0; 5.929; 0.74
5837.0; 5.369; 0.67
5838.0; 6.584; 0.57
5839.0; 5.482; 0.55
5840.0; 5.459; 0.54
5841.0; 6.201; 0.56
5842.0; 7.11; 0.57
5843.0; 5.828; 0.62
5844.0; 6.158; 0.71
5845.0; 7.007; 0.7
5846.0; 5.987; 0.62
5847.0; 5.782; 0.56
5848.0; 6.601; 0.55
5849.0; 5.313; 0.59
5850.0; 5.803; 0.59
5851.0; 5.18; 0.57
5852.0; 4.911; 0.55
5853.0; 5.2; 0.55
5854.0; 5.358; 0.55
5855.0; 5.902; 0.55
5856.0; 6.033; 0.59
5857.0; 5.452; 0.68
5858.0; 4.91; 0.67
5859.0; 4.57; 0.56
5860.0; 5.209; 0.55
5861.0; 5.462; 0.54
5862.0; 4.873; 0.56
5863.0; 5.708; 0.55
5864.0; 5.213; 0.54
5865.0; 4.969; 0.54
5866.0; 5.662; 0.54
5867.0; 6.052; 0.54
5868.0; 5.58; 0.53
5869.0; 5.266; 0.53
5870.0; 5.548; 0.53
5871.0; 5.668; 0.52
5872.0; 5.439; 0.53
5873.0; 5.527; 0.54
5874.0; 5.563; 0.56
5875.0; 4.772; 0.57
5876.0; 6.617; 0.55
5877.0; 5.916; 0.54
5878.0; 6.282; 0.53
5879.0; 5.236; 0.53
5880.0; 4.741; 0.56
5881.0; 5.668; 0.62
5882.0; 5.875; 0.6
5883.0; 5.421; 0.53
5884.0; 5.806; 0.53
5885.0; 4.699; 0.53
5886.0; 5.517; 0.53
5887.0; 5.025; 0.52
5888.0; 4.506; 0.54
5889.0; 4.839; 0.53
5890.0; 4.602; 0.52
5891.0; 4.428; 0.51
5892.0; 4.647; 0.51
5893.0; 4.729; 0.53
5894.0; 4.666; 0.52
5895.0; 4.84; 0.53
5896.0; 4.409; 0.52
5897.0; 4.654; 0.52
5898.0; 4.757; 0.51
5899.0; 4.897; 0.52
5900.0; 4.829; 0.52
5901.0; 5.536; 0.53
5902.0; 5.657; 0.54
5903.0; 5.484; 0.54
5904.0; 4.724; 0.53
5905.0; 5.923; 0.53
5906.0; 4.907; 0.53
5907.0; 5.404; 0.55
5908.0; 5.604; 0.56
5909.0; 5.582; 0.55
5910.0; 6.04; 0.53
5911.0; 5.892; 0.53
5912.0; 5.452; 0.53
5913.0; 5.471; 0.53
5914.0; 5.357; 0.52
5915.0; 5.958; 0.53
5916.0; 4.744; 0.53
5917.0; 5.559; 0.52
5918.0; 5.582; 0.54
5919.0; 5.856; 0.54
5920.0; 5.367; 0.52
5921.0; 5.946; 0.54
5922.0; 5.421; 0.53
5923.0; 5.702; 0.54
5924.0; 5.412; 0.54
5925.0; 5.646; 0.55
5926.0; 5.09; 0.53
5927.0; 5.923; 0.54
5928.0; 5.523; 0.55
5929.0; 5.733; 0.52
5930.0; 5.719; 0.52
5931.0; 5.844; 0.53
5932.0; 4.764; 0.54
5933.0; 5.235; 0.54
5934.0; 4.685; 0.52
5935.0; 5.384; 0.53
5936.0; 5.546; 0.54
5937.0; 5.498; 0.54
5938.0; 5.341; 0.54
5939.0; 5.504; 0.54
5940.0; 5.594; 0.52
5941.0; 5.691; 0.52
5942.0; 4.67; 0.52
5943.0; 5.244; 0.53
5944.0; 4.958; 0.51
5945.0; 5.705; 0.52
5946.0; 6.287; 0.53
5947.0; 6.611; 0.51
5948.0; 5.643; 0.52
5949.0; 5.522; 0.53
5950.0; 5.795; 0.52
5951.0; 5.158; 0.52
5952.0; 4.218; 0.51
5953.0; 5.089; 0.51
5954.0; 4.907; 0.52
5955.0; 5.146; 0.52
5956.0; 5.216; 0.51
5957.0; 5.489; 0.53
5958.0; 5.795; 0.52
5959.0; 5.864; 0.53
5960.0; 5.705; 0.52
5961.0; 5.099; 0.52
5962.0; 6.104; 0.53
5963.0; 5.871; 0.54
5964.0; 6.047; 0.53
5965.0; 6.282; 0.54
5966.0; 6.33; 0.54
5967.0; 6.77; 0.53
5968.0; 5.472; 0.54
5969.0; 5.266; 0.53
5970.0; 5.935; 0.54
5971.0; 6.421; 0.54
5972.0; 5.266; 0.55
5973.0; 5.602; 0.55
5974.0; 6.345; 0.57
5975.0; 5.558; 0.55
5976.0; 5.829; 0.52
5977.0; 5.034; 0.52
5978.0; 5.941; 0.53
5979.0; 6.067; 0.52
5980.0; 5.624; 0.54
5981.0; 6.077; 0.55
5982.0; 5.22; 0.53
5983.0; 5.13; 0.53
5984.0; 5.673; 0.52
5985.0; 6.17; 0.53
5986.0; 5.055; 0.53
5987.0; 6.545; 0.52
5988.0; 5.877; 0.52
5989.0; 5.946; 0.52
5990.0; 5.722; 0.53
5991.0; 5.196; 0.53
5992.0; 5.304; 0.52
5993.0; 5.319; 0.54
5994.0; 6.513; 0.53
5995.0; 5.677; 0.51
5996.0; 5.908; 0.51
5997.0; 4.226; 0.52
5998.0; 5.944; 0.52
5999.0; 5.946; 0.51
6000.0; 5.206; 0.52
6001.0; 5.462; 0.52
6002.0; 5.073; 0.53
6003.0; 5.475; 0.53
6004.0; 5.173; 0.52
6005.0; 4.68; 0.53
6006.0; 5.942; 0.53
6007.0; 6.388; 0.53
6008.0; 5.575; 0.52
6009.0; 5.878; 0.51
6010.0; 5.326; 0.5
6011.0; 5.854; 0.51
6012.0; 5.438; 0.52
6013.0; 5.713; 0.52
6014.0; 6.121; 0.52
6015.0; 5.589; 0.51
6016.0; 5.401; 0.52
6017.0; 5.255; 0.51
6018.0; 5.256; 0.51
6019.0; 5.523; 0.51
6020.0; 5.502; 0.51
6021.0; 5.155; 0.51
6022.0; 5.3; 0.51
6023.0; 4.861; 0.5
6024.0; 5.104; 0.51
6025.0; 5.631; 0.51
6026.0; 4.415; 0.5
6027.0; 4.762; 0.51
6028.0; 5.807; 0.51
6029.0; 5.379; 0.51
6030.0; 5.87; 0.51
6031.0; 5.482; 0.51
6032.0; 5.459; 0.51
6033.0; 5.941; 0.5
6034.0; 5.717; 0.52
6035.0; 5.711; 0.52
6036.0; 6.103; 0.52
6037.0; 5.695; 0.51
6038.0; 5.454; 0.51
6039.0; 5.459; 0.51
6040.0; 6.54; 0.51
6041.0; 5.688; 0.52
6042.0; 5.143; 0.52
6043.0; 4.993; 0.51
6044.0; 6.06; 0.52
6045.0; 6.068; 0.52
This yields -0.7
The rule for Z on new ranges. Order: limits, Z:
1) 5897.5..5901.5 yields 0.8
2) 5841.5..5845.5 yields -0.1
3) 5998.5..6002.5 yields -0.9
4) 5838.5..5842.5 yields 1.6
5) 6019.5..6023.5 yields -0.6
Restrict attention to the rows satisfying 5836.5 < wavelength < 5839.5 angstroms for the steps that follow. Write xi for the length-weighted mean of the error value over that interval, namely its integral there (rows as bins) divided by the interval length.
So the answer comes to 0.597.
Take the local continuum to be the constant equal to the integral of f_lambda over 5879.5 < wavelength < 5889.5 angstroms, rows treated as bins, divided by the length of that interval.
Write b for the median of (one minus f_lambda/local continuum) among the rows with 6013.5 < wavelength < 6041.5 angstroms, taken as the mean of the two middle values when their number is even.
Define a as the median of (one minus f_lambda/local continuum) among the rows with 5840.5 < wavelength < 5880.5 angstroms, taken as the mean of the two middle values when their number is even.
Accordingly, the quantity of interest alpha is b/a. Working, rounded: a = -0.066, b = -0.054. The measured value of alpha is 0.8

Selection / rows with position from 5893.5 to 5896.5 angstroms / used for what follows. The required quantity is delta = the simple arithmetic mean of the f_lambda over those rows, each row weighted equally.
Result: 4.6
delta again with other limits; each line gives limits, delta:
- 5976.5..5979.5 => 5.7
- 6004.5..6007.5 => 5.7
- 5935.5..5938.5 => 5.5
